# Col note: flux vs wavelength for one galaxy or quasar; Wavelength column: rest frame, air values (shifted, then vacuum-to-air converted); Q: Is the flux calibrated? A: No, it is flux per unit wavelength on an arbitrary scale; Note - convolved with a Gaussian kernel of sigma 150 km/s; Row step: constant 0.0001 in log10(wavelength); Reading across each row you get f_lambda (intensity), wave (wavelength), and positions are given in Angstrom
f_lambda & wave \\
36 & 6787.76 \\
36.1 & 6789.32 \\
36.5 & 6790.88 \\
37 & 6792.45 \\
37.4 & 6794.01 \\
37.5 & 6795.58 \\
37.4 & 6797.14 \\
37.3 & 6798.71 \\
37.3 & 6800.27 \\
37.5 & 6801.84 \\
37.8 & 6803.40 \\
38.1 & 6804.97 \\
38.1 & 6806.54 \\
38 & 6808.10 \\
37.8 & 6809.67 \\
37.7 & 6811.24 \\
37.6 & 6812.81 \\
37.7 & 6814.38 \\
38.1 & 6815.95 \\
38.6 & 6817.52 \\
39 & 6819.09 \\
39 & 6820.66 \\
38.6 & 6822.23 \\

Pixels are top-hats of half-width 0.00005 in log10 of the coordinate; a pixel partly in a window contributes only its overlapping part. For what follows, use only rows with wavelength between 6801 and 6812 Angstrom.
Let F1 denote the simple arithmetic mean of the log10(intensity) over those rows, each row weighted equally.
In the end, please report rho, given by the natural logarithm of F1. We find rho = 0.456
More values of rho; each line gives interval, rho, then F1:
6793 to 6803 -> 0.453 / 1.57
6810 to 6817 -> 0.456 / 1.58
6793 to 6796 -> 0.453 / 1.57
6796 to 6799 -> 0.453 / 1.57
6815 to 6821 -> 0.462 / 1.59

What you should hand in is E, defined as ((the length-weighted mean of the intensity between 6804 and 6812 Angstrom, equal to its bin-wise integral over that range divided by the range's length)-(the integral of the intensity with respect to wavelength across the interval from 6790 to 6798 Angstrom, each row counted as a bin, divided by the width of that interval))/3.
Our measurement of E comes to 0.26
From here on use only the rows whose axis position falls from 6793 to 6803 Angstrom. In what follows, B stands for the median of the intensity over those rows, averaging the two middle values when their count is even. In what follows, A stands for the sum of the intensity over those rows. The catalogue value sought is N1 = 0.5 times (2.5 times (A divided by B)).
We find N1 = 7.5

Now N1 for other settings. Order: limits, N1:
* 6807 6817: 7.5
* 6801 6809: 6.2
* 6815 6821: 5.0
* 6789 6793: 3.8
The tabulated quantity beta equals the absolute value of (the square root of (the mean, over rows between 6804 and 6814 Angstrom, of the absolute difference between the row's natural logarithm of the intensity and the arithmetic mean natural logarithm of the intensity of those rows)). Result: 0.070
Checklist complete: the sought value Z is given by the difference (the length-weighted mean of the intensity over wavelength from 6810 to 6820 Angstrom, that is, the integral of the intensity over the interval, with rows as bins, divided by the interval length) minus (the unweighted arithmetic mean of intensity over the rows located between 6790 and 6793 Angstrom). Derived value 1.34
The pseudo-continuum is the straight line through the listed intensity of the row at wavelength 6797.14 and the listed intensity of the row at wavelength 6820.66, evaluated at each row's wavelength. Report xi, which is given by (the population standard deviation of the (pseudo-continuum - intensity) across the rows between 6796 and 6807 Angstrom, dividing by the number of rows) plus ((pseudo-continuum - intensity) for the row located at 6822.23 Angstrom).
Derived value 0.67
